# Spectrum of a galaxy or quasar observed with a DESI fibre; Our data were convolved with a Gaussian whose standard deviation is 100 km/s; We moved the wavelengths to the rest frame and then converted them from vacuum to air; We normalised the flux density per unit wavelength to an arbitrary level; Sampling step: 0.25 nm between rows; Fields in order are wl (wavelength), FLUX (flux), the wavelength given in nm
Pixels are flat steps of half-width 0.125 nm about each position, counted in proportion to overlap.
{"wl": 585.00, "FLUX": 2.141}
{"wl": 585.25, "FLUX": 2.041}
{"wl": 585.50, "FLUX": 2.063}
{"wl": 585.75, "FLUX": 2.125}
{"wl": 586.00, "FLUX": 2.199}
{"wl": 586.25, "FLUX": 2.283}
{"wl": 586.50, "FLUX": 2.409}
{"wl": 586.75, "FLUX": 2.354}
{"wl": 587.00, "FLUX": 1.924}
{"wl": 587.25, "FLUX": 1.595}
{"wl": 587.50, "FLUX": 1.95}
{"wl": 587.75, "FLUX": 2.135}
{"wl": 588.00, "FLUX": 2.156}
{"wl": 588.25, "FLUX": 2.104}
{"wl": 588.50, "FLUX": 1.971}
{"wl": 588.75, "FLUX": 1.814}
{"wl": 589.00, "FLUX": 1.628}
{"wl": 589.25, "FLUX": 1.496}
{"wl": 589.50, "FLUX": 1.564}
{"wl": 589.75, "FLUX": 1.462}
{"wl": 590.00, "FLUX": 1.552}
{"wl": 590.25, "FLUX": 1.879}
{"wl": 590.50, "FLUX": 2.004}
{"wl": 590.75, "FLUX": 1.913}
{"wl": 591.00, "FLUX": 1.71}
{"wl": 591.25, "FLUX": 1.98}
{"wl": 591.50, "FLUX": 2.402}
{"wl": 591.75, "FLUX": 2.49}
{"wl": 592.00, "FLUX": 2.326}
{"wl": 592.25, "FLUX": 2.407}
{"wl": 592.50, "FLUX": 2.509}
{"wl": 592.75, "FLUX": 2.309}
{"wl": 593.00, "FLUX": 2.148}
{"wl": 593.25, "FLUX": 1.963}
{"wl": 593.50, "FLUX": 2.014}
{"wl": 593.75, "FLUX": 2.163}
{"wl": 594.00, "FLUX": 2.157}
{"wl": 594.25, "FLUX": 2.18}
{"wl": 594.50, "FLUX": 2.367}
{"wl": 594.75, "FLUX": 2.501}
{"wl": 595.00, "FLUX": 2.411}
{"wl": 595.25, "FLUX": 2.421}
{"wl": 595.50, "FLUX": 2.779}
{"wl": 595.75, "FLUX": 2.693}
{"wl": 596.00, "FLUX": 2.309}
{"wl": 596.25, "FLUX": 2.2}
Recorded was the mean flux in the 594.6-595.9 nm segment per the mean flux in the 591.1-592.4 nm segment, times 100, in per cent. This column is 110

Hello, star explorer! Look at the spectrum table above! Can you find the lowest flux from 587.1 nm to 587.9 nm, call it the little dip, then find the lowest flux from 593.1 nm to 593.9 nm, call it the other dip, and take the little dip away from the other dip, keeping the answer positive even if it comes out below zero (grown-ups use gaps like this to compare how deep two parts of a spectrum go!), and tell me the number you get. 0.37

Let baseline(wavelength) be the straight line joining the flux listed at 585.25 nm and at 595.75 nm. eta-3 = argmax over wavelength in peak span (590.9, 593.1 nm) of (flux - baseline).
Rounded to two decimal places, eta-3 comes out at 591.75 nm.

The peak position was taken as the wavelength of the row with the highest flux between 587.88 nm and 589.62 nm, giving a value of 588.00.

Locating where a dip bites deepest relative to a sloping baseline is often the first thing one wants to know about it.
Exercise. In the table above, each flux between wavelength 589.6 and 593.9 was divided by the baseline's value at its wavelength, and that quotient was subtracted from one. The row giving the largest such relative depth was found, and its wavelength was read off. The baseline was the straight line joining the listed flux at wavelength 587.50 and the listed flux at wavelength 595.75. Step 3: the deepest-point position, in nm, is 589.75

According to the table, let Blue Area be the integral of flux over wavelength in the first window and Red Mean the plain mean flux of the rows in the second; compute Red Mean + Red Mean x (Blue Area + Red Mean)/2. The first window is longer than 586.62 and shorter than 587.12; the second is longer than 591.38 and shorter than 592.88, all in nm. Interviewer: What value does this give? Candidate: 6.6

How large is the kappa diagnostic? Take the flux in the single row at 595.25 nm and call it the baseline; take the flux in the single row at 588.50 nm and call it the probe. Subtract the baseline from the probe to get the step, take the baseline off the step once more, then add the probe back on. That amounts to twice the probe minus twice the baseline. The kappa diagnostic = -0.90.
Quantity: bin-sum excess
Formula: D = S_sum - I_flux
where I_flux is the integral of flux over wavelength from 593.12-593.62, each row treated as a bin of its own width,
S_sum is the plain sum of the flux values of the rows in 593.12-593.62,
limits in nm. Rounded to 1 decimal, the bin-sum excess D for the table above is 3.0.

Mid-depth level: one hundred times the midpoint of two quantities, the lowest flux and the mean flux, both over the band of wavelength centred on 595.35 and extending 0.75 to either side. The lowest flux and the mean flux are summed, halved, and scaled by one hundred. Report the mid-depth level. 241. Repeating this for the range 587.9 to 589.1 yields 178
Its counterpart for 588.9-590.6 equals 156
